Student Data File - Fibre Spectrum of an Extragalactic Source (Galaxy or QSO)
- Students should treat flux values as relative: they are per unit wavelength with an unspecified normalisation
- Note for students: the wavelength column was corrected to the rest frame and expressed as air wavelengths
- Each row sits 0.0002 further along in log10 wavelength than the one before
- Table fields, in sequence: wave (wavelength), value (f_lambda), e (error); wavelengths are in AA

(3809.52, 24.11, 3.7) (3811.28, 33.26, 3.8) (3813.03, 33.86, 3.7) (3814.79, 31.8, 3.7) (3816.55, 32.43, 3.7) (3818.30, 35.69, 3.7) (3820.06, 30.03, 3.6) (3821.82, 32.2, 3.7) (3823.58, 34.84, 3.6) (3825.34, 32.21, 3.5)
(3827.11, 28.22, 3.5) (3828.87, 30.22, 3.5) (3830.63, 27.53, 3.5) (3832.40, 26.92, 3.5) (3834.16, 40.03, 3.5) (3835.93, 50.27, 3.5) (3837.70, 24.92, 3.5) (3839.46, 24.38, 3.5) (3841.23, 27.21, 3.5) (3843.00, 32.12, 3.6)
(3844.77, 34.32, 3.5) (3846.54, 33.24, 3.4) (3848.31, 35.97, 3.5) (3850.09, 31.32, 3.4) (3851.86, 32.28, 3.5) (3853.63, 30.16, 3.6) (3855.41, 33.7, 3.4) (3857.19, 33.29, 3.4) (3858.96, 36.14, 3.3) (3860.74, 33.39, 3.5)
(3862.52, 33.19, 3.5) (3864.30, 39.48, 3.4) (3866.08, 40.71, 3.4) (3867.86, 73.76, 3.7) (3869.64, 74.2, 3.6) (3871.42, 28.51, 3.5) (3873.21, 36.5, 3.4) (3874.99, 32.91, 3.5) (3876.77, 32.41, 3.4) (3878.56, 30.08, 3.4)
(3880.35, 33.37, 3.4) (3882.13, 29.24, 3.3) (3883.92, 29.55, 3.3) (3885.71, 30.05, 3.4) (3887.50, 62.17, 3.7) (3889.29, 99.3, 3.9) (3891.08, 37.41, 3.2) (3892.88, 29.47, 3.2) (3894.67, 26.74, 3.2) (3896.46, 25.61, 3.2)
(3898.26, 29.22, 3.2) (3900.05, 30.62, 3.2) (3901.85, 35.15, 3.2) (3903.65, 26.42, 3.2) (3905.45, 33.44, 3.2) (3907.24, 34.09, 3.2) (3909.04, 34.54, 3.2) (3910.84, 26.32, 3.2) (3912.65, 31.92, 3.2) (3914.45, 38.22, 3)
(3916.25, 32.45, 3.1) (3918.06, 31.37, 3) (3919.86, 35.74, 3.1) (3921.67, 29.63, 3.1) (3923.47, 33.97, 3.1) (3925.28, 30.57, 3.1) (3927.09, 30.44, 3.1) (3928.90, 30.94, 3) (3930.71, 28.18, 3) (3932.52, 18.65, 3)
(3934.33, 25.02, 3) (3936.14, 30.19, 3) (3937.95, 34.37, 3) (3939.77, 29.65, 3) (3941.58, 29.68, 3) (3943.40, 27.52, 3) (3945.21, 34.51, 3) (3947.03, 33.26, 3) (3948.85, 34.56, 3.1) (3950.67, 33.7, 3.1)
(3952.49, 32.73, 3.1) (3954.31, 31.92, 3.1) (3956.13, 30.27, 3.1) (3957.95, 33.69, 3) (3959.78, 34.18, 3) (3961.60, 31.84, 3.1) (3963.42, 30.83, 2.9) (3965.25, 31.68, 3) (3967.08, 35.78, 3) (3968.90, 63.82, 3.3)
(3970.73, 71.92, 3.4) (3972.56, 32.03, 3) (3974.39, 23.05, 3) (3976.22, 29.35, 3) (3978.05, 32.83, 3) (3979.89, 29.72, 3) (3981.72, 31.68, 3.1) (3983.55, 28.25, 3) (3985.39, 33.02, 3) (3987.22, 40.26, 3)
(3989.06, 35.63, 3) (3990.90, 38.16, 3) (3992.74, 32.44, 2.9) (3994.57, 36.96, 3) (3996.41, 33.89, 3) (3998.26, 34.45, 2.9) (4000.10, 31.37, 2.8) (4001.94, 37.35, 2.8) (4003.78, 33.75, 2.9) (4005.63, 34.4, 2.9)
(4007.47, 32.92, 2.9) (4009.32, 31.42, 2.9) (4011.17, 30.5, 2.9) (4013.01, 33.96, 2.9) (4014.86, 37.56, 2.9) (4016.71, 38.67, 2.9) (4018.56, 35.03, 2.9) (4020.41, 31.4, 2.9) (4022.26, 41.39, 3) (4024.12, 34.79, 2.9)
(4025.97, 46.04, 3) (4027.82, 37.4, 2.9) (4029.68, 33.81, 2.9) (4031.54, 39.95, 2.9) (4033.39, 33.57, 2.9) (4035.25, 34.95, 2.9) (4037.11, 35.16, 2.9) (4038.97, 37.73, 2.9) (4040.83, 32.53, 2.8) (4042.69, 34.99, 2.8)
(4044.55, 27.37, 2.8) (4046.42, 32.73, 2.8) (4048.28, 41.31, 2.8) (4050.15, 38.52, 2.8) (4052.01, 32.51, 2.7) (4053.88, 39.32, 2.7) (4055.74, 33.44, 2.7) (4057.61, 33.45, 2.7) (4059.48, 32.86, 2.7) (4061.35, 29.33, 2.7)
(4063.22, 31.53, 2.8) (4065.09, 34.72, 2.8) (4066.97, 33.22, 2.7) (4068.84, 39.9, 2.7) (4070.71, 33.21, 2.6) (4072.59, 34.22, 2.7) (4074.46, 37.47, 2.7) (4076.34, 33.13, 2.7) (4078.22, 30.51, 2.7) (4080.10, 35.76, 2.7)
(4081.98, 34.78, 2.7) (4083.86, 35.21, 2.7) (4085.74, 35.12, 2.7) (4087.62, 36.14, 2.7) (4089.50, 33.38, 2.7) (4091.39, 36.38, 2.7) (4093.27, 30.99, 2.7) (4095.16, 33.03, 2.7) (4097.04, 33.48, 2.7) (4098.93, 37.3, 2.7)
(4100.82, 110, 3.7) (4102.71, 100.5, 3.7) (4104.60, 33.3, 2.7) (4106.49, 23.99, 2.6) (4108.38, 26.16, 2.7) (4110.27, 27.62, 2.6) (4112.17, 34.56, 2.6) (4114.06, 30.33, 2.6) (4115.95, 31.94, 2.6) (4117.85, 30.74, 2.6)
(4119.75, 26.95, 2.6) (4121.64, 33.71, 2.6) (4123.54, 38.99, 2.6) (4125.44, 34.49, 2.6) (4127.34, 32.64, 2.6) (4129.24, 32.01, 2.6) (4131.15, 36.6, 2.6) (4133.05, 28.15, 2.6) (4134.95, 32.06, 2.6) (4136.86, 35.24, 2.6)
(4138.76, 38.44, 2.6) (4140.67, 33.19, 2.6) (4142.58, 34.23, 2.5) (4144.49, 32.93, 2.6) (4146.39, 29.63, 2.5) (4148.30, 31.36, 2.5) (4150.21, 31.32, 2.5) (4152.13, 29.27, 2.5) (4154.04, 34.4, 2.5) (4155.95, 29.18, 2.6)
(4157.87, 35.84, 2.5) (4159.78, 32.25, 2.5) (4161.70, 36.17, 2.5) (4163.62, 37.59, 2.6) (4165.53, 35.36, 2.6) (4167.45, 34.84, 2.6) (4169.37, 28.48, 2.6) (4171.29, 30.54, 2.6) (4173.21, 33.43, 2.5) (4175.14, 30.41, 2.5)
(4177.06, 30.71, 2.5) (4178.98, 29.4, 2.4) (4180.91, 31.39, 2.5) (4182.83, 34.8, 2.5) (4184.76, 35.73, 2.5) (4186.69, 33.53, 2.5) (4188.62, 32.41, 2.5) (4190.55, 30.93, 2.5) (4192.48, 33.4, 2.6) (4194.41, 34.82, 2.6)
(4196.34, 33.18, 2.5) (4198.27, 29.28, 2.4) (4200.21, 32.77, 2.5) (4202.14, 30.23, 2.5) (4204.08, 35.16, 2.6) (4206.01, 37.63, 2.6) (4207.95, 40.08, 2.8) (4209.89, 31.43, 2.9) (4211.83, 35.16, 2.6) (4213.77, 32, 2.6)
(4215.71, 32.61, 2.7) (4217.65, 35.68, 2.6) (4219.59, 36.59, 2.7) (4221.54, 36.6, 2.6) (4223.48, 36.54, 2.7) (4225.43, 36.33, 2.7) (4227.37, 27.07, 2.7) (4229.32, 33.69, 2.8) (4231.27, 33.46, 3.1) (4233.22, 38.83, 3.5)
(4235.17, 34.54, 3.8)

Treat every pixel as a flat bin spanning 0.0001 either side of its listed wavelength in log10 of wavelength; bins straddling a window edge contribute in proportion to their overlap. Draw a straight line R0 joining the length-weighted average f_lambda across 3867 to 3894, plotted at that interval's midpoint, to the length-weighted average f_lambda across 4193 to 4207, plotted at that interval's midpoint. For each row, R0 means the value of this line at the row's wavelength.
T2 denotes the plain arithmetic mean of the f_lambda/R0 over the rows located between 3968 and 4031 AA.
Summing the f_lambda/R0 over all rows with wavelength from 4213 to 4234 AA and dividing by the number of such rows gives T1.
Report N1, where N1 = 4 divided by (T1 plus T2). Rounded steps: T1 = 1.06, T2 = 0.91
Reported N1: 2.0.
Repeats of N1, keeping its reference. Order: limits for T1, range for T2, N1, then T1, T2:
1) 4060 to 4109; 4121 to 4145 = 2.0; 1.05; 0.96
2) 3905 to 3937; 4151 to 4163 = 2.4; 0.73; 0.95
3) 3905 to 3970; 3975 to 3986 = 2.6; 0.78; 0.76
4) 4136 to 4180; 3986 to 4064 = 2.2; 0.95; 0.90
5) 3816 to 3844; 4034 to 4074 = 2.5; 0.70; 0.90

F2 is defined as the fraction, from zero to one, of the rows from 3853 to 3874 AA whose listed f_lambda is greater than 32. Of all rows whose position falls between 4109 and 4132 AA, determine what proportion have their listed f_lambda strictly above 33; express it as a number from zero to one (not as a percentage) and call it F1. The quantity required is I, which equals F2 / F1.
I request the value 2.0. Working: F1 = 0.42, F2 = 0.83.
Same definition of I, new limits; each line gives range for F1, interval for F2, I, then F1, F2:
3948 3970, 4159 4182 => 1.0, 0.50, 0.50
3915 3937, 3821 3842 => 2.5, 0.17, 0.42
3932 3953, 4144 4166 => 1.4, 0.42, 0.58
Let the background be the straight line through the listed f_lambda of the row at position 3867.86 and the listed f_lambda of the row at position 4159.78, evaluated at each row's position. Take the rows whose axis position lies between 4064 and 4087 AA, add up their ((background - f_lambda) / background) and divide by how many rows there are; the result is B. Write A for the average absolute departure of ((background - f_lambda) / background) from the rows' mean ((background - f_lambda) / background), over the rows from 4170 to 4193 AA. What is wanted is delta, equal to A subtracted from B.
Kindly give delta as 0.14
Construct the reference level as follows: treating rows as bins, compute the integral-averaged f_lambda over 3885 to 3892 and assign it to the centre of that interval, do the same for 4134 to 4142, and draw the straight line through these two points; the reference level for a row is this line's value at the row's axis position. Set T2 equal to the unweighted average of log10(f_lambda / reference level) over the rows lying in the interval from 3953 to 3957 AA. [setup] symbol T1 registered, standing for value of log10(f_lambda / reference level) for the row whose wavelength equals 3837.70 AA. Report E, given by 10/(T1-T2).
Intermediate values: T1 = -0.40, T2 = -0.22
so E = -56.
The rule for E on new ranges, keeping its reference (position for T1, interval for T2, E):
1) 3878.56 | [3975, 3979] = -115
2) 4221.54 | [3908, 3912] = 25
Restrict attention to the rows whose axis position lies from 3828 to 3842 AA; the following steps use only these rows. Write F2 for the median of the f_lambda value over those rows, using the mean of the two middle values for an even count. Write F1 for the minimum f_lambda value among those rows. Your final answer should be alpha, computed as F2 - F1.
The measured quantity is 3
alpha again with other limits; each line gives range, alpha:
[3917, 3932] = 3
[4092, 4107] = 9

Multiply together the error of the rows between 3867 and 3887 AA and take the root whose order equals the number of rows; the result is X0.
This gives 3.4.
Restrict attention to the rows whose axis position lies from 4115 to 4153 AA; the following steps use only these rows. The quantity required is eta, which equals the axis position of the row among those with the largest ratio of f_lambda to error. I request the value 4123.54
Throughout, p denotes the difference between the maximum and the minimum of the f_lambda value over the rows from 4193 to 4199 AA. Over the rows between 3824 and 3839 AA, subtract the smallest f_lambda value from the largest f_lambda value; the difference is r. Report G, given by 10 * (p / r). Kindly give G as 2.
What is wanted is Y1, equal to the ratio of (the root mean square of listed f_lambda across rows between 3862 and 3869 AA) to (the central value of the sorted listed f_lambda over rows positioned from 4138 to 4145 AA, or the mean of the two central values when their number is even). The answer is 1.47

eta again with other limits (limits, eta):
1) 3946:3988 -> 3970.73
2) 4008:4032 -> 4025.97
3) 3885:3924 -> 3889.29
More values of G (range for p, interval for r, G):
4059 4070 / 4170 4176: 35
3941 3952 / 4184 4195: 15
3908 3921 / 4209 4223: 23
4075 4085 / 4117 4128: 4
